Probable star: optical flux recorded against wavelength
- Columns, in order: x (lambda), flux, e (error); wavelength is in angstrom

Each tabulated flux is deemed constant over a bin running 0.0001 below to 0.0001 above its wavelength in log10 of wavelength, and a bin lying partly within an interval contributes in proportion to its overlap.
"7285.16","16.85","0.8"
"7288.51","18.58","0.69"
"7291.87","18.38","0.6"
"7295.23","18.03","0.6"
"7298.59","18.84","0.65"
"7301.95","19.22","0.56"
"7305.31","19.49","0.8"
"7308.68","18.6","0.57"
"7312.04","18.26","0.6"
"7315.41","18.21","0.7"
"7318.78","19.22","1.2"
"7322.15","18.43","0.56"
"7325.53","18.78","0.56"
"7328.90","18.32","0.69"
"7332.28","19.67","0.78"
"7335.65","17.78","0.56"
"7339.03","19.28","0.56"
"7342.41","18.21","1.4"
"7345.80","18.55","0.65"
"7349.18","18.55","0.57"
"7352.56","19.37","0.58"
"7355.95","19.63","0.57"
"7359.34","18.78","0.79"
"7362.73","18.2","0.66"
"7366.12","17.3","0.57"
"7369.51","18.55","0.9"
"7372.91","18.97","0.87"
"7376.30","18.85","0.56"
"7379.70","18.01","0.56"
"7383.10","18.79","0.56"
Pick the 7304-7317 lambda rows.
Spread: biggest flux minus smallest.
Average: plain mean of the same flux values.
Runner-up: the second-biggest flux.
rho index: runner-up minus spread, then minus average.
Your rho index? -1.3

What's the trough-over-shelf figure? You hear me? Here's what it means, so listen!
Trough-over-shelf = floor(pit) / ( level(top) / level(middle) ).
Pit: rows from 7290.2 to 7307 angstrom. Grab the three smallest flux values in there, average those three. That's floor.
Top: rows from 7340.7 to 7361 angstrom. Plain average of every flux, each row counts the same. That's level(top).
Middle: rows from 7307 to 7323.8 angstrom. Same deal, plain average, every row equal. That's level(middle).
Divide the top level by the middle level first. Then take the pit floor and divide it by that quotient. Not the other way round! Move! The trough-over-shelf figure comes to 18.1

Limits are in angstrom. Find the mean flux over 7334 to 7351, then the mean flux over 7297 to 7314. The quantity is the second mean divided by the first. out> 1.02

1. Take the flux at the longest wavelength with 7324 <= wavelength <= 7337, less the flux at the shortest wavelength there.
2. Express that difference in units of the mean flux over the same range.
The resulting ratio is -0.05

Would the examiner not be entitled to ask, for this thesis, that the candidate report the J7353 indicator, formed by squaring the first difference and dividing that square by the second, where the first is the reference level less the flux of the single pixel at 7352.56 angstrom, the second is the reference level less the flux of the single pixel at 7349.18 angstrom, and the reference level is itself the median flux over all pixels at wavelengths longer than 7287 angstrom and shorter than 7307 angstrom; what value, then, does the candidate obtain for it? 2.7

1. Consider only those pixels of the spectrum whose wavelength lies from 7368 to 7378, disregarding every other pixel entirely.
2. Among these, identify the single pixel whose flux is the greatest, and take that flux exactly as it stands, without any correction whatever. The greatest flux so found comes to 18.97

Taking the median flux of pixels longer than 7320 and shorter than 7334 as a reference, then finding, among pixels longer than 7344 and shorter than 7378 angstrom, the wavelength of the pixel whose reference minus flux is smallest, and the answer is 7355.95 angstrom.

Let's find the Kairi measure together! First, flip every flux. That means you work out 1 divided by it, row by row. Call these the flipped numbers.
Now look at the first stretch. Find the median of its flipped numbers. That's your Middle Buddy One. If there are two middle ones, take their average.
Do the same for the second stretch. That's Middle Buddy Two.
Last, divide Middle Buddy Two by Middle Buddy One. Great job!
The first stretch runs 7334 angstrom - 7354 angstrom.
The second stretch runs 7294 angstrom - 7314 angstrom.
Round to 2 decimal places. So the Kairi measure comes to 0.99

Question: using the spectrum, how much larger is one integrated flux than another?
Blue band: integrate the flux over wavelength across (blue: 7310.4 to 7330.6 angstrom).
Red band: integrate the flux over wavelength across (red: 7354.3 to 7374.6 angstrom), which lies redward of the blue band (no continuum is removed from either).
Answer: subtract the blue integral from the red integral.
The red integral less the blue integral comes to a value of 3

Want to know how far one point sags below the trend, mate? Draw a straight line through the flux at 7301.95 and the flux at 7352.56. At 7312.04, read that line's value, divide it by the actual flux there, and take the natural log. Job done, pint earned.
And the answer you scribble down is 0.053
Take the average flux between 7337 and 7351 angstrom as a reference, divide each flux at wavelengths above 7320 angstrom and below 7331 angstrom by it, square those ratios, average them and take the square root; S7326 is 0.99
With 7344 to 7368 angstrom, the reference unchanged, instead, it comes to 1.00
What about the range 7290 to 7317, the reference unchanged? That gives 1.00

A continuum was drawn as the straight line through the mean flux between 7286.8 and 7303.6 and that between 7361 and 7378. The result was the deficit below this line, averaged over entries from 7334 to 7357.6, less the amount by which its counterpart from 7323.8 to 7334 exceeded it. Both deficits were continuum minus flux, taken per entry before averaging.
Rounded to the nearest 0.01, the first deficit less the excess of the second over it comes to -0.22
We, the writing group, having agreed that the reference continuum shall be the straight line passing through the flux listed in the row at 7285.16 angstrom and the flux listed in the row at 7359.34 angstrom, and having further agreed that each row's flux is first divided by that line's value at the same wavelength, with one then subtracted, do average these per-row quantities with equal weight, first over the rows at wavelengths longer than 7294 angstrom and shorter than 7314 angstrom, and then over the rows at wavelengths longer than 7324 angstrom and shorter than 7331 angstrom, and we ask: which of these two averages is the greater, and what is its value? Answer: 0.081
